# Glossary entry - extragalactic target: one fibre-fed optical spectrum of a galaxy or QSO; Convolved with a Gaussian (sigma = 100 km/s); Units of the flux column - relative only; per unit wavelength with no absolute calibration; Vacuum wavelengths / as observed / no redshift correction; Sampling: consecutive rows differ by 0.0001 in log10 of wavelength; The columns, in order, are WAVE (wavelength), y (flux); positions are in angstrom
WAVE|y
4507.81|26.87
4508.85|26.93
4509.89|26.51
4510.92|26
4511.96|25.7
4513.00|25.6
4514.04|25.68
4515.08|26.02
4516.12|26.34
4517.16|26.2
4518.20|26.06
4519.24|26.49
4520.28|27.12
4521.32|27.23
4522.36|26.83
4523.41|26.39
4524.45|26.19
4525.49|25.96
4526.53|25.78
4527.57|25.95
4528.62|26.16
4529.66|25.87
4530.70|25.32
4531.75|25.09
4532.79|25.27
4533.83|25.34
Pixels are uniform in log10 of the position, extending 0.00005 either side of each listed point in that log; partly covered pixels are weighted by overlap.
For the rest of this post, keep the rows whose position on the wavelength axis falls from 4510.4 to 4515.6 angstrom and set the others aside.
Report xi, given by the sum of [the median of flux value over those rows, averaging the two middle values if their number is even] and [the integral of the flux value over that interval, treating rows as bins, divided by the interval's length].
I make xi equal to 51.5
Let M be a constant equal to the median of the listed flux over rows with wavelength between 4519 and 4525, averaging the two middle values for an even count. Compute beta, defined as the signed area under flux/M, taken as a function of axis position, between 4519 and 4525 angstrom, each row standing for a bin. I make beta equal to 6.01 angstrom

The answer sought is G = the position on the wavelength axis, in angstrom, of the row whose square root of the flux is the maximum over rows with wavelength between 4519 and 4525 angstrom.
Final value 4521.32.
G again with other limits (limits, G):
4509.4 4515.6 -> 4509.89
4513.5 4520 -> 4519.24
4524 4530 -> 4524.45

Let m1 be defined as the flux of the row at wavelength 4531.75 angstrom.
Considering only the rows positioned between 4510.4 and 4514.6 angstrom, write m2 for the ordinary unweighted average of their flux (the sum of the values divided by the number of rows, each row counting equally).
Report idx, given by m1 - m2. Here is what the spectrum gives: -0.7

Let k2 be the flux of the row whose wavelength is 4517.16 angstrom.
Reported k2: 26.2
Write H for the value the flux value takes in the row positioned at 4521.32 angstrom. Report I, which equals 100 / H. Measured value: 3.67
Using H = 27.23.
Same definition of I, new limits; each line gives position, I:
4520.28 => 3.69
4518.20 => 3.84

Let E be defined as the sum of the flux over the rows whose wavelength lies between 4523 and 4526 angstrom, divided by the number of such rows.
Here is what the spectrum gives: 26.2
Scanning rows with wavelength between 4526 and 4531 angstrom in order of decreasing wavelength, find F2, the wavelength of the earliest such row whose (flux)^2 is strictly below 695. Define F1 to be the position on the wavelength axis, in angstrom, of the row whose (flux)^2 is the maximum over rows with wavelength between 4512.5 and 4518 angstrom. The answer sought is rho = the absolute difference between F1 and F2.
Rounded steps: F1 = 4516.12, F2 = 4530.70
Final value 14.6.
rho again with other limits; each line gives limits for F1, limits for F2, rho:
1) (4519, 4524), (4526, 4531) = 9.4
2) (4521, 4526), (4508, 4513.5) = 8.3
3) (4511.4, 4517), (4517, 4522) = 2.1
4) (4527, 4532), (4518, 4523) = 10.4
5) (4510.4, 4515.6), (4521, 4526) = 10.4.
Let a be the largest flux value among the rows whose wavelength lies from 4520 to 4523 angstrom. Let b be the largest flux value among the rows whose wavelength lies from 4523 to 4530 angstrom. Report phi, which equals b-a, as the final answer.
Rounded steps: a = 27.23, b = 26.39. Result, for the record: -0.8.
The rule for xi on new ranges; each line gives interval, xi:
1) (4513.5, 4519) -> 52.1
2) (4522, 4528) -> 52.2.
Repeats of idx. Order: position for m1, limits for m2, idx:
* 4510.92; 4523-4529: -0.1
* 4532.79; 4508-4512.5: -1.0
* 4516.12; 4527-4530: 0.3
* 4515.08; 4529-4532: 0.6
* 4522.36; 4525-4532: 1.1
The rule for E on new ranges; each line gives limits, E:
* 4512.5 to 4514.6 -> 25.6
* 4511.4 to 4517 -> 25.9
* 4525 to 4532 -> 25.7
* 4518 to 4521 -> 26.6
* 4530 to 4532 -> 25.2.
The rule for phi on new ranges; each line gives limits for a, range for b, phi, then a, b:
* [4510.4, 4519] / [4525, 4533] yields -0.2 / 26.34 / 26.16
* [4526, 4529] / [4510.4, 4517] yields 0.2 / 26.16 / 26.34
